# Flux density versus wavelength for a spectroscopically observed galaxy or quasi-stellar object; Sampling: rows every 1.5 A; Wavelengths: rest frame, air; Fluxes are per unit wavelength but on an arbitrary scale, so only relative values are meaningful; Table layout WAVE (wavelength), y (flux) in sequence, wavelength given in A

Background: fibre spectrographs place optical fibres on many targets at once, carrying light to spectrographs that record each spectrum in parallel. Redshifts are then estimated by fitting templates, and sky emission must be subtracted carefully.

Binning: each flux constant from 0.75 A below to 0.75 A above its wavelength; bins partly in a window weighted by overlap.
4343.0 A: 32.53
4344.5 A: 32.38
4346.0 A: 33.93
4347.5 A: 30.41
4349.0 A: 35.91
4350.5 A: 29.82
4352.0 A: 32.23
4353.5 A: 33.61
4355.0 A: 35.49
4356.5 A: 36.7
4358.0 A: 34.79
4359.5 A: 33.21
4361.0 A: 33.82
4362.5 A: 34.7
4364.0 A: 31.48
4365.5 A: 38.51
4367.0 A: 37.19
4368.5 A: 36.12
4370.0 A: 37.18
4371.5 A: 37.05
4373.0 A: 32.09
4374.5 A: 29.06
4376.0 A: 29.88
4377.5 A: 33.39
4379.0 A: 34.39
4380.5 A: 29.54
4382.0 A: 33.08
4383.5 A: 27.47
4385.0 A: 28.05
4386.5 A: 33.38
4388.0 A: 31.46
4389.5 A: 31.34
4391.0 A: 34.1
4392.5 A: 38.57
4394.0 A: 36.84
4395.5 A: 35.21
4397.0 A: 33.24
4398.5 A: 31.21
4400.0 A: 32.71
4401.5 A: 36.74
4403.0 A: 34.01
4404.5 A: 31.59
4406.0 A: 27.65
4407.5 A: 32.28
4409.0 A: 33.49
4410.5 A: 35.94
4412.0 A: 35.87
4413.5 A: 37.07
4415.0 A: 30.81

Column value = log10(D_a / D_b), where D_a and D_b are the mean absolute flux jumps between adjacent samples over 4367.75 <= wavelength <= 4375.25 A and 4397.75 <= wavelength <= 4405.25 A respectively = -0.07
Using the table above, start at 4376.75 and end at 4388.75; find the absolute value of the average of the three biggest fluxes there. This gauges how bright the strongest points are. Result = 33.7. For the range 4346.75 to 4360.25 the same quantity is 36.0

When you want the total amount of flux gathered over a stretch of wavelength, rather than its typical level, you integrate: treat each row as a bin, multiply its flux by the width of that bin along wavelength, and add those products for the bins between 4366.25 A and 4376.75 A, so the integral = 358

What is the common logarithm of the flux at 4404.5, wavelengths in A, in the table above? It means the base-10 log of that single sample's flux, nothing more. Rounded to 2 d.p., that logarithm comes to 1.50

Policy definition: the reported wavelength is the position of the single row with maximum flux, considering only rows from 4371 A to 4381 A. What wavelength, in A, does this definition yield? 4371.5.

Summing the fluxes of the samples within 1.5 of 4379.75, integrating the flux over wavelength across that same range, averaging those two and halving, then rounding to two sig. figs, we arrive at 40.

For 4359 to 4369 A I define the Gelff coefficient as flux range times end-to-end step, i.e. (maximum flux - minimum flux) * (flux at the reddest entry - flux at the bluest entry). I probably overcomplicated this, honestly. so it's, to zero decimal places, 20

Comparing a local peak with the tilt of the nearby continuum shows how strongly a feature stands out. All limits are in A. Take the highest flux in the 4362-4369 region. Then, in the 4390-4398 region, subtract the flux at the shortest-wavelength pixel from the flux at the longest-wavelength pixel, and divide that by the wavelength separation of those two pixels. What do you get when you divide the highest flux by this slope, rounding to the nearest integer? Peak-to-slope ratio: -269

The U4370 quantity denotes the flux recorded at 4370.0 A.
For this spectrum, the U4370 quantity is 37.18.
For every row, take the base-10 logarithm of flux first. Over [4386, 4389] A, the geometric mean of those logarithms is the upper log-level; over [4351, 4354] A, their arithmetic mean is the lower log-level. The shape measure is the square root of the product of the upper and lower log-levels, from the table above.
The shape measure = 1.51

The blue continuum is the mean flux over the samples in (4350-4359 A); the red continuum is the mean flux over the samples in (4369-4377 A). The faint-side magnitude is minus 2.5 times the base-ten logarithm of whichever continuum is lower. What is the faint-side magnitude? -3.80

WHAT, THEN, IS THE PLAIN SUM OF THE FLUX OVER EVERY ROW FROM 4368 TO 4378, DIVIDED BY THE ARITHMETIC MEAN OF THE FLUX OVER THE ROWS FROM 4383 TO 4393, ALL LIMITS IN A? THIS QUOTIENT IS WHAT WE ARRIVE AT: 7.3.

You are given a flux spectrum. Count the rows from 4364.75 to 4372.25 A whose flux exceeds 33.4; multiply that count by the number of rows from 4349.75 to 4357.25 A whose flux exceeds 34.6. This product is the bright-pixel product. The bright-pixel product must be 10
